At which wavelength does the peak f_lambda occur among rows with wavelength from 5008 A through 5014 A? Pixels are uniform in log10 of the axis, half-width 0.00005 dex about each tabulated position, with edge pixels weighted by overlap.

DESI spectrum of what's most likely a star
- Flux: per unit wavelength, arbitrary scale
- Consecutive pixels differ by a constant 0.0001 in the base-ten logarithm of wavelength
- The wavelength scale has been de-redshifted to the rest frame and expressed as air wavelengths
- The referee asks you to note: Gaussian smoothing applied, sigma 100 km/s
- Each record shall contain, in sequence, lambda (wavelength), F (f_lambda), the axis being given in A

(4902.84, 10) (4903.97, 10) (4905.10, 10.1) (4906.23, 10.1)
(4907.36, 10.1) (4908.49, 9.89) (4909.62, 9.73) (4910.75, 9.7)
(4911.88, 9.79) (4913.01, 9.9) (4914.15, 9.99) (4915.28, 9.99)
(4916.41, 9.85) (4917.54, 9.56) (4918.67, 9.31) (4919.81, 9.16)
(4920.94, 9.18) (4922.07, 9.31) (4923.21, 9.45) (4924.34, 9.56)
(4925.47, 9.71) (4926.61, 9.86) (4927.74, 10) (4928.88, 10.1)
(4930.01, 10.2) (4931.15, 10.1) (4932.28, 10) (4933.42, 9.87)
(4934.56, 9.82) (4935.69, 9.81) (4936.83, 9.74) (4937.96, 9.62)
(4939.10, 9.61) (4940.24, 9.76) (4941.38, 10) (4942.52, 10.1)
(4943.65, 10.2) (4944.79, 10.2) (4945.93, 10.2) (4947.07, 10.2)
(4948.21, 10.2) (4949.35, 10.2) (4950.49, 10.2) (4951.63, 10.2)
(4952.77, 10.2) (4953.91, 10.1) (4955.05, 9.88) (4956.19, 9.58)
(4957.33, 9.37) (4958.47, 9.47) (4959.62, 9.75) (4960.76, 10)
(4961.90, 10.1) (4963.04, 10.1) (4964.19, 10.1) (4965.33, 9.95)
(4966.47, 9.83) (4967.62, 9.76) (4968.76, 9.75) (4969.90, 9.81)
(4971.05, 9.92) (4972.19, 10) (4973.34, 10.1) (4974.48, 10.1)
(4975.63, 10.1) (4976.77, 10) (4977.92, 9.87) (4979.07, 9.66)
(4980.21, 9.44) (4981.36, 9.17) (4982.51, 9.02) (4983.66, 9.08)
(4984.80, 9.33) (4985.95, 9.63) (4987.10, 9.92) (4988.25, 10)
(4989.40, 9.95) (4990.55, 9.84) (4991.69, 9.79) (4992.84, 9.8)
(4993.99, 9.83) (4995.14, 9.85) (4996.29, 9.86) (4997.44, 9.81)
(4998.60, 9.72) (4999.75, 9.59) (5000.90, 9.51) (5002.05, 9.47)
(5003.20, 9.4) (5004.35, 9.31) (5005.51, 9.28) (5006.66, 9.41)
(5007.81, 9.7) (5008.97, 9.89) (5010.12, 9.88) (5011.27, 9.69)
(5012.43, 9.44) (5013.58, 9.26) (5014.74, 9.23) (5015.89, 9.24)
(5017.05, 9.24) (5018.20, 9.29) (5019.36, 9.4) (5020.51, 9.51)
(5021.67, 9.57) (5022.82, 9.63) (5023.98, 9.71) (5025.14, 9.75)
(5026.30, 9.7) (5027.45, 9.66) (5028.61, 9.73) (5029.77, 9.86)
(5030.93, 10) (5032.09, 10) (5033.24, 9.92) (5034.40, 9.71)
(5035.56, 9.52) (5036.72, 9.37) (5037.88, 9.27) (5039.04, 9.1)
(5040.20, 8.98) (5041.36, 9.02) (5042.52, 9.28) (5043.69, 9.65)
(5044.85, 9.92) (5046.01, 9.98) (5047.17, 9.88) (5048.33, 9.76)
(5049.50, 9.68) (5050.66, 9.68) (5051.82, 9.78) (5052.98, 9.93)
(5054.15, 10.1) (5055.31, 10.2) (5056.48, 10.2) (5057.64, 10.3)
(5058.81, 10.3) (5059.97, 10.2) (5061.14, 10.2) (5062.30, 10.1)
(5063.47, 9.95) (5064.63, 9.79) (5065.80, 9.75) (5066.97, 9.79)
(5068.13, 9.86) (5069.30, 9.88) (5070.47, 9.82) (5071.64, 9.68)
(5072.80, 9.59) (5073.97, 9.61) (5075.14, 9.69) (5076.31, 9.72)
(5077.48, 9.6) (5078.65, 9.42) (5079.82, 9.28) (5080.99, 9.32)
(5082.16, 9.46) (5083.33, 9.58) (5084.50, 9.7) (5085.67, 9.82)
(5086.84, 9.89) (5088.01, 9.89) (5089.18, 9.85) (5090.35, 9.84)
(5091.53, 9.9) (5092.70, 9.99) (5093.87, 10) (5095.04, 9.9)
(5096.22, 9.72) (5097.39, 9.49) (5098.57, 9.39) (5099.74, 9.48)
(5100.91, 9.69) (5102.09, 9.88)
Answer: 5008.97 A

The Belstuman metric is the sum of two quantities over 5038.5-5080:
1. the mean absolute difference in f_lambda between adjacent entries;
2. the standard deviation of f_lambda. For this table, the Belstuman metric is 0.44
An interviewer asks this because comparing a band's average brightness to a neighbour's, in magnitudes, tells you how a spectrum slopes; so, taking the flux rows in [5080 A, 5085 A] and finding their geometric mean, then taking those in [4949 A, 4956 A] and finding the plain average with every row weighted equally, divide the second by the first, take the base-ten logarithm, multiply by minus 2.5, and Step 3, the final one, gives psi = -0.07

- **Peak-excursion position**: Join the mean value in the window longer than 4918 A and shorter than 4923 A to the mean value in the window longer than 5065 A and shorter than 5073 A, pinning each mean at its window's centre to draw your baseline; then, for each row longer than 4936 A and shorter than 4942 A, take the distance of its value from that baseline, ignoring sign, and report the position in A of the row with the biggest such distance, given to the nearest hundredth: 4941.38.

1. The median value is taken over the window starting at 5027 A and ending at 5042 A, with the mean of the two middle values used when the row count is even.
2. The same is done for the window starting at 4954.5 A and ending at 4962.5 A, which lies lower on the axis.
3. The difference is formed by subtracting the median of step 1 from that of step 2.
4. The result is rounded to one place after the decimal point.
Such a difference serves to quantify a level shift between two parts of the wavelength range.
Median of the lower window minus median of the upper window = 0.1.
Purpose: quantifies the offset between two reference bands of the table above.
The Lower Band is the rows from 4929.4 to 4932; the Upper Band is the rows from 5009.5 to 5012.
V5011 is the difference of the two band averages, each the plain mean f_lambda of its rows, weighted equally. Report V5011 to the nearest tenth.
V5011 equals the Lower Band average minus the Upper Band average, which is 0.4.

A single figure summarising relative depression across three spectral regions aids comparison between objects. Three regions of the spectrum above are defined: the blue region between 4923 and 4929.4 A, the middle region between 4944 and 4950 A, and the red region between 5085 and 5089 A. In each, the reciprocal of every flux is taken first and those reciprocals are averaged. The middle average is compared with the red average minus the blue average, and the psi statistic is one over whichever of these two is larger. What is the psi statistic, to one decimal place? 10.2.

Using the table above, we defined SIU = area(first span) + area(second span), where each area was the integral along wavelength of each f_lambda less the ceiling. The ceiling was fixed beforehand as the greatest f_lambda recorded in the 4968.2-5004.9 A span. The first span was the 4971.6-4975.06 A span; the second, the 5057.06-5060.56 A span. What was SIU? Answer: 0.5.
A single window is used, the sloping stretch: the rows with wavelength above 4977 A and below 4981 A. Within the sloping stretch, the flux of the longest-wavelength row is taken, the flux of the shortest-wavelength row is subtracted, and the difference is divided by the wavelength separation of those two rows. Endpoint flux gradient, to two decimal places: -0.19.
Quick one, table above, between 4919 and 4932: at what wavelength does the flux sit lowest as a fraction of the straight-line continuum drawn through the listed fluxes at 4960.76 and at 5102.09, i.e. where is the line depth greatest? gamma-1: 4919.81 A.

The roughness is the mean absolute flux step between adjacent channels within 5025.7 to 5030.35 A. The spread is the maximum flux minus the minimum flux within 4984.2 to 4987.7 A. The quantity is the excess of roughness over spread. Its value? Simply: -0.5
